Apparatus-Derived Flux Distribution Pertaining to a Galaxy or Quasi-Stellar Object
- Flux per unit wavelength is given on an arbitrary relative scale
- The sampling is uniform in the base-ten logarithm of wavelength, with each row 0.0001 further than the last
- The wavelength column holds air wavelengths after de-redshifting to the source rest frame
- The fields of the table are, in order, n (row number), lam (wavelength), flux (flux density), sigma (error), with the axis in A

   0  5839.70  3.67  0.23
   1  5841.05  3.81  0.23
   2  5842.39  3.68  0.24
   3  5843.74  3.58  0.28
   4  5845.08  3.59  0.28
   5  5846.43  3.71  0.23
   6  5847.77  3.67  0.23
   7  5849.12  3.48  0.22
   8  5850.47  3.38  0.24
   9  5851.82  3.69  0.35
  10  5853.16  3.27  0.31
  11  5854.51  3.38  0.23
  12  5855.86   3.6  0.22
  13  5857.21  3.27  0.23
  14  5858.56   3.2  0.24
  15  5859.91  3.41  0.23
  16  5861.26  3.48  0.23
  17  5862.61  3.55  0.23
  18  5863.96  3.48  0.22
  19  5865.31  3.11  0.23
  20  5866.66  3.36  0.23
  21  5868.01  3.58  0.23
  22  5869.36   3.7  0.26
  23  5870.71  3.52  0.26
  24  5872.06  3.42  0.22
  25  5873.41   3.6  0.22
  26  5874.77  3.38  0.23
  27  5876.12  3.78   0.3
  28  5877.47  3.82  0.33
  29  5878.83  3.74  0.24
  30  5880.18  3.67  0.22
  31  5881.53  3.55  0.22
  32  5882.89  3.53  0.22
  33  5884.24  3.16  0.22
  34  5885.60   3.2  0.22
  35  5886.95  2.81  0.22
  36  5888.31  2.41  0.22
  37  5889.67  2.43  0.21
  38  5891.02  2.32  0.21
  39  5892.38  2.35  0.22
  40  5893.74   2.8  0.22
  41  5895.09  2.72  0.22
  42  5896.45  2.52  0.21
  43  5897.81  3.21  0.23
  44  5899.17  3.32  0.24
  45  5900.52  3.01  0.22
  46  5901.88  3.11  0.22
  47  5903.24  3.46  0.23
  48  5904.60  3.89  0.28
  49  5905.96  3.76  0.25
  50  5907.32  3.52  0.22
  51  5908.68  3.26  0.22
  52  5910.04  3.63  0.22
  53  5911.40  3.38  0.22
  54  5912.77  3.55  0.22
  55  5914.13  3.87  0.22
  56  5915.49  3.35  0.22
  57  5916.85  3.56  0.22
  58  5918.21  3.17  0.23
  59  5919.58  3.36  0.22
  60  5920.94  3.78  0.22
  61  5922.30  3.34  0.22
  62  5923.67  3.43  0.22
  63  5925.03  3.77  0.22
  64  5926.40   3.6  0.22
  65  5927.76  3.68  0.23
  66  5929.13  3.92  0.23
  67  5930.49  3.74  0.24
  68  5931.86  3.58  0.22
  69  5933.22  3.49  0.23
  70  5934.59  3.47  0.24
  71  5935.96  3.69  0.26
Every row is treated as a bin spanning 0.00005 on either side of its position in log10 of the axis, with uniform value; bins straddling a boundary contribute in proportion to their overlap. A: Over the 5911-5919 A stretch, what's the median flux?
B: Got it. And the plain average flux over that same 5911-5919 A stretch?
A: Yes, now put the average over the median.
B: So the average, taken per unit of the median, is 1.004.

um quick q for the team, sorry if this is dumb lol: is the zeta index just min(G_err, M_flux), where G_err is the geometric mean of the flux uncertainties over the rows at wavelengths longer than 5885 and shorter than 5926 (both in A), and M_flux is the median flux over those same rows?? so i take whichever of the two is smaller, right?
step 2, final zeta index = 0.223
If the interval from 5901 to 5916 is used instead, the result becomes 0.228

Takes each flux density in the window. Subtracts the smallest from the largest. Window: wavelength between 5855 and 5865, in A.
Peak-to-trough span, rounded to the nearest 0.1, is 0.4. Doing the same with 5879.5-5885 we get 0.5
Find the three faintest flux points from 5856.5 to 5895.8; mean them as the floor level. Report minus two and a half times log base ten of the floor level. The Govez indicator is -0.93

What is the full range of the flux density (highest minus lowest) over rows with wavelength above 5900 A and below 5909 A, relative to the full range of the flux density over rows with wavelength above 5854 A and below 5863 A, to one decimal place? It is 2.2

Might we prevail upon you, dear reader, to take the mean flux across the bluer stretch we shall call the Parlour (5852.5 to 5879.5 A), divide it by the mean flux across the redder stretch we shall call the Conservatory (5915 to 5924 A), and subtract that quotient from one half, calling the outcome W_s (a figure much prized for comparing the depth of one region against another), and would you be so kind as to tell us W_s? -0.516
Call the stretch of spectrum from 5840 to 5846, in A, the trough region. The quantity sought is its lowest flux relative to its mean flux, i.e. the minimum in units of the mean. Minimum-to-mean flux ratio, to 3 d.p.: 0.977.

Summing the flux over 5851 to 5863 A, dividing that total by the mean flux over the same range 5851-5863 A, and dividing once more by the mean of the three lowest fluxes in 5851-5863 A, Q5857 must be 2.8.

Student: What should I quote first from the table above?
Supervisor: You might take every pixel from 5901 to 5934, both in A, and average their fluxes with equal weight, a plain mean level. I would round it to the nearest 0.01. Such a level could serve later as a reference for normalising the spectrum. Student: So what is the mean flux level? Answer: 3.55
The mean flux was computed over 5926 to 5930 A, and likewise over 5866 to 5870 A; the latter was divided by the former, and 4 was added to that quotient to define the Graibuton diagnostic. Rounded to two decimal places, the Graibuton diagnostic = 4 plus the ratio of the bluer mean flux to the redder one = 4.95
